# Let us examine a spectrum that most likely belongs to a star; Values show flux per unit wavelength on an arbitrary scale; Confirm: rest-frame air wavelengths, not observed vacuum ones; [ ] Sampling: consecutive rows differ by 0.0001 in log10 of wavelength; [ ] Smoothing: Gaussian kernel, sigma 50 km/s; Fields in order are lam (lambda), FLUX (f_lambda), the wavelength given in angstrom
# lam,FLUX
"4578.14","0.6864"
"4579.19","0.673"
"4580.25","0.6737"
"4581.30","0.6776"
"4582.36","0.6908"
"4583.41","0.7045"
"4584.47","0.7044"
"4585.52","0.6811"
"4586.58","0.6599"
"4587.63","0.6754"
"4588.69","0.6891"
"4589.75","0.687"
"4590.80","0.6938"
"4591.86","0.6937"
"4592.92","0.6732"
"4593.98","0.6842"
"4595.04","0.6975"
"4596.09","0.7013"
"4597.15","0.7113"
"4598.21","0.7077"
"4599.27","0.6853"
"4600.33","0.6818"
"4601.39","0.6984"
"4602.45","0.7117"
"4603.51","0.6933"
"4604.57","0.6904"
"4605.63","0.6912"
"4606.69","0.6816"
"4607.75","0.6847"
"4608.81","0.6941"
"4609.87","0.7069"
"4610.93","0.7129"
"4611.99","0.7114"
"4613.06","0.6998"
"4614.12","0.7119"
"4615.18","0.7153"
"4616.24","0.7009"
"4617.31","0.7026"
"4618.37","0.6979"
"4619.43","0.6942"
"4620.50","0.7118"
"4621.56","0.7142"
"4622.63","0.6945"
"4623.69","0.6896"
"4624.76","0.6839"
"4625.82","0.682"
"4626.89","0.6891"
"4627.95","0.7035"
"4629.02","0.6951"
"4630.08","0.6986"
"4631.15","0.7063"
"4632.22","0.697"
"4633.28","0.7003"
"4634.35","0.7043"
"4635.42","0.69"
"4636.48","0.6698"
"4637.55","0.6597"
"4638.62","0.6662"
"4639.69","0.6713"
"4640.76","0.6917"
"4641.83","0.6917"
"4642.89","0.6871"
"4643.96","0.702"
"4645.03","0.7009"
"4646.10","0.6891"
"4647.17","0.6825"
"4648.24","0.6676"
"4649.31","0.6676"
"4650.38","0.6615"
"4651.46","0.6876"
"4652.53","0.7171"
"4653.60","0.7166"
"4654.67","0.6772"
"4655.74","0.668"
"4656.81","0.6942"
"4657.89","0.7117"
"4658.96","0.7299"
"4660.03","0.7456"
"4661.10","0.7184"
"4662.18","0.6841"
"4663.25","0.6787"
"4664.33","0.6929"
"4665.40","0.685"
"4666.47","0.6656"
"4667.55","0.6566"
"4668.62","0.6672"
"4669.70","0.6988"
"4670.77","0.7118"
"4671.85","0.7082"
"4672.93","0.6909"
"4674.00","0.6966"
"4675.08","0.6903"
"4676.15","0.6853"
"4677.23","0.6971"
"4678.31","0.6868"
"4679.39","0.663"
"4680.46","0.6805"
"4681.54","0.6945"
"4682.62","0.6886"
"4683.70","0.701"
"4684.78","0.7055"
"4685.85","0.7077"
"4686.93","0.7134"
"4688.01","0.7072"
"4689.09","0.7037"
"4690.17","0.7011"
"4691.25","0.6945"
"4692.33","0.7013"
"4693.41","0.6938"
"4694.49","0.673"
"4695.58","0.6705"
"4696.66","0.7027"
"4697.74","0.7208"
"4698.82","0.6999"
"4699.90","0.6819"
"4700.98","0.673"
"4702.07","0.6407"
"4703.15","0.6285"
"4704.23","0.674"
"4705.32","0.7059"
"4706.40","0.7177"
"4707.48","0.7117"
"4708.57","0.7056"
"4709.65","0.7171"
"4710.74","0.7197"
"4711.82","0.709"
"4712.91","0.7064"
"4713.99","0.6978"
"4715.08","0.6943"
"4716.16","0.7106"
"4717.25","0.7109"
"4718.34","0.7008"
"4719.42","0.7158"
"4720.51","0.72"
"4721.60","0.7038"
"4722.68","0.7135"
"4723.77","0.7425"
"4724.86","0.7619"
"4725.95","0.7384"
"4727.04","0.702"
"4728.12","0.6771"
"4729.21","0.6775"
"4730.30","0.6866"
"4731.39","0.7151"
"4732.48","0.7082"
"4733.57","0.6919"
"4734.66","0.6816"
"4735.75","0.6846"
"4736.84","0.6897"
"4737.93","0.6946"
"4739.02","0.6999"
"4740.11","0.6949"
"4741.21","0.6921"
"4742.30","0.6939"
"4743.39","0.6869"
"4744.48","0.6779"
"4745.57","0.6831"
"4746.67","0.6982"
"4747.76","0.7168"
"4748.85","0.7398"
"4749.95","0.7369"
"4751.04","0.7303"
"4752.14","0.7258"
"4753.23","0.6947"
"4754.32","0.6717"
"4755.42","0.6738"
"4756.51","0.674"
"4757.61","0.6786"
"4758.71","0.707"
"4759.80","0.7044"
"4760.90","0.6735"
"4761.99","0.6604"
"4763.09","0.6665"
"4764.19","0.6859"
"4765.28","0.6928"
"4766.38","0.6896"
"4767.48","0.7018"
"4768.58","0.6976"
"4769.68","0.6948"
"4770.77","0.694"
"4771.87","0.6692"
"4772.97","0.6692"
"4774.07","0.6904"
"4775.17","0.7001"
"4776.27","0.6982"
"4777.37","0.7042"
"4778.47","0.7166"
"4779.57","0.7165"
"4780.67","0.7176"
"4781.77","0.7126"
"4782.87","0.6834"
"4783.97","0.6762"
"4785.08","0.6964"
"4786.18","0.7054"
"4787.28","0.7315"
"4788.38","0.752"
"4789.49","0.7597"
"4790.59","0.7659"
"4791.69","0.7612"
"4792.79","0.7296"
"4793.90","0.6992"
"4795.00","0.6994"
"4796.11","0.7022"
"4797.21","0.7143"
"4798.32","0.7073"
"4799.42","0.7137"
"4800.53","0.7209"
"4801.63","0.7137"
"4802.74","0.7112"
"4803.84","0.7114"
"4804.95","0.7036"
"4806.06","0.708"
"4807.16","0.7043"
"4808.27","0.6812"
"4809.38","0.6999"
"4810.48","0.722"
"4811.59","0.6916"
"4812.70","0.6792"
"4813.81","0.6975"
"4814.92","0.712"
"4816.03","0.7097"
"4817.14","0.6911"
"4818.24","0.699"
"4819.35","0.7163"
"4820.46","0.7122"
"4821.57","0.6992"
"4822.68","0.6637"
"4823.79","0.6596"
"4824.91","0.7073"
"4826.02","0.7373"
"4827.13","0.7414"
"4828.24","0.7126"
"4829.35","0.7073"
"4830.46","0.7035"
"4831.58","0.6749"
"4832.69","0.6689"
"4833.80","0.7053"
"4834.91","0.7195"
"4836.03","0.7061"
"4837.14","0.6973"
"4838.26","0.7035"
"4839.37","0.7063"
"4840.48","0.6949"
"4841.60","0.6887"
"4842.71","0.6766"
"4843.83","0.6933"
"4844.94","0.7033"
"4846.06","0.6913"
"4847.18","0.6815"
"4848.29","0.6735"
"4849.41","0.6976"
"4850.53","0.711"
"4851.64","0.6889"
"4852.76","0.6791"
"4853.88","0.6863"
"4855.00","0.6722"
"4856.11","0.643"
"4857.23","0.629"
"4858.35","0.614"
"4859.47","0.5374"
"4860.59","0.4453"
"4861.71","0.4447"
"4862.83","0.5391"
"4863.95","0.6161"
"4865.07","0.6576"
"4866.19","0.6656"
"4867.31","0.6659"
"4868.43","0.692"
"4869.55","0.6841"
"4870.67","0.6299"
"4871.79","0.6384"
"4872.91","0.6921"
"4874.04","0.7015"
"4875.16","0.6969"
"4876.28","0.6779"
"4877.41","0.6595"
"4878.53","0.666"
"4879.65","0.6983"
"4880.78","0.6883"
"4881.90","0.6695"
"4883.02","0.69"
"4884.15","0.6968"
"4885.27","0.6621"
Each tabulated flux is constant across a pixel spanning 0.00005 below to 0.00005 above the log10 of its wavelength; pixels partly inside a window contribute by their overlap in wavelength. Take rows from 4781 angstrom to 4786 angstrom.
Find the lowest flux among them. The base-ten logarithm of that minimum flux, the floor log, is -0.170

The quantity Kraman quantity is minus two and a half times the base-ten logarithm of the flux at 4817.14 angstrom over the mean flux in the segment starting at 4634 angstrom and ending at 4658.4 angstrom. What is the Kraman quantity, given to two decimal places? -0.01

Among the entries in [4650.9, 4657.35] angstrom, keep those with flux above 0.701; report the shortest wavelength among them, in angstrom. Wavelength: 4652.53 angstrom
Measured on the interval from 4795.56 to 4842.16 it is 4796.11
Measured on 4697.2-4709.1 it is 4697.74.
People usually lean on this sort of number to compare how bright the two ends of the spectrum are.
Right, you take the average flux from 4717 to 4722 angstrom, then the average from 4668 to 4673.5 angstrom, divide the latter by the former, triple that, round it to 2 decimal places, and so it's 2.94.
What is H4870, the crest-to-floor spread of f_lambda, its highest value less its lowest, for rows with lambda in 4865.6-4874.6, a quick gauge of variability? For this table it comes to 0.07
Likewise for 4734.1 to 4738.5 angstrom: 0.01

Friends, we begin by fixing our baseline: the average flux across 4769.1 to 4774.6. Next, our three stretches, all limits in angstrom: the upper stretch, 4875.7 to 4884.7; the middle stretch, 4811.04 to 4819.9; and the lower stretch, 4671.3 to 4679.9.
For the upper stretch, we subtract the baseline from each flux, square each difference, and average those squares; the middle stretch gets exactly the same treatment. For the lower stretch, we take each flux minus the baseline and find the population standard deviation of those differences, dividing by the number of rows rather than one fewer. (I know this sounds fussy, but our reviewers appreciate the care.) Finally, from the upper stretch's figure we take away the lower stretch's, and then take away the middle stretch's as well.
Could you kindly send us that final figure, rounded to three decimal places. -0.012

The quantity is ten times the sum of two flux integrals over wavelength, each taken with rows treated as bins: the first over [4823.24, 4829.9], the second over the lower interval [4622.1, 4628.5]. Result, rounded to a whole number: 92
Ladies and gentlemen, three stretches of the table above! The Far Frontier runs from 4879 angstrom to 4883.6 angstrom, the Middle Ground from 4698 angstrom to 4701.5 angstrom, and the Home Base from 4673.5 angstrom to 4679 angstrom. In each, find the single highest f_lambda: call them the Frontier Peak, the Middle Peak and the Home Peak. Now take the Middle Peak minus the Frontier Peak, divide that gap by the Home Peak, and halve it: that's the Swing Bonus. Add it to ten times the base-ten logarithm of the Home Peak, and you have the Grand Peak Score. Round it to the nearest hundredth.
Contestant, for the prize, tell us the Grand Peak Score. -1.57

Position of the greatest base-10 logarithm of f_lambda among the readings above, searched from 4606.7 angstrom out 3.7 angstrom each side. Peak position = 4609.87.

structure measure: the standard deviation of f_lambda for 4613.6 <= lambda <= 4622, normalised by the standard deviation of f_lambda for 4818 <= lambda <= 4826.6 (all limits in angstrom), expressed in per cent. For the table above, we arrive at 31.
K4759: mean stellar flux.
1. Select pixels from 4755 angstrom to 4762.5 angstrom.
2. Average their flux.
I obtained 0.682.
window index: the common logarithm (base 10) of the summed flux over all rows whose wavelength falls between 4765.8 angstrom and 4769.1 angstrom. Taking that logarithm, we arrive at 0.320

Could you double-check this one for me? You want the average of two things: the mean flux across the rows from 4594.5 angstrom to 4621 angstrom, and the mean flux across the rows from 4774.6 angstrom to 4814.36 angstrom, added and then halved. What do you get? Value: 0.706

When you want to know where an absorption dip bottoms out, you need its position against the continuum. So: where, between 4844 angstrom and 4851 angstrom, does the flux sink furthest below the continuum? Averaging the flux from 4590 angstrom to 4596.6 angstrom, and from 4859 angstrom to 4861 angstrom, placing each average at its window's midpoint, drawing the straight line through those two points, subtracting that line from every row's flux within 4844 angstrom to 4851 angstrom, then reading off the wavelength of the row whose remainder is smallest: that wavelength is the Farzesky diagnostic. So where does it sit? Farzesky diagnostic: 4848.29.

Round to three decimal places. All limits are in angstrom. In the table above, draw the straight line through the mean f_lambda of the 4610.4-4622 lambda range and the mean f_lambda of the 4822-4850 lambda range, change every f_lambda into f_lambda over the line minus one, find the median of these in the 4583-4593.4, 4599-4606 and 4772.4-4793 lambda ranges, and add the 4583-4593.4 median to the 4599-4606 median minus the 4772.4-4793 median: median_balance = -0.070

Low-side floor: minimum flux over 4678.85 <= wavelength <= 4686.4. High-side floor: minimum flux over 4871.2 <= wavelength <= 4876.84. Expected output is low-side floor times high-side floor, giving 0.42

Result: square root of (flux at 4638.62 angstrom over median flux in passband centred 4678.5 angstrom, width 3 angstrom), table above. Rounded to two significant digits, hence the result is 0.98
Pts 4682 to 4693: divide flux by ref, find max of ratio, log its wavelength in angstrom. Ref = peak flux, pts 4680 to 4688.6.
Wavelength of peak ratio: 4686.93 angstrom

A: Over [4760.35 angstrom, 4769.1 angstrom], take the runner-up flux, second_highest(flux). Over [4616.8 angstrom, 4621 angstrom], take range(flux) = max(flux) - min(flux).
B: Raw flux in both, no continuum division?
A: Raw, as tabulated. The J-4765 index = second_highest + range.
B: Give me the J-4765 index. 0.715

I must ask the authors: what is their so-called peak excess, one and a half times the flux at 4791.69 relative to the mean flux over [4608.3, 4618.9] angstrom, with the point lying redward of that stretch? 1.62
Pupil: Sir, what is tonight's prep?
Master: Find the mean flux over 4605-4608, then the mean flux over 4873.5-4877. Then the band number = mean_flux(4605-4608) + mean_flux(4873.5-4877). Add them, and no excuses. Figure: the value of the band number 1.38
